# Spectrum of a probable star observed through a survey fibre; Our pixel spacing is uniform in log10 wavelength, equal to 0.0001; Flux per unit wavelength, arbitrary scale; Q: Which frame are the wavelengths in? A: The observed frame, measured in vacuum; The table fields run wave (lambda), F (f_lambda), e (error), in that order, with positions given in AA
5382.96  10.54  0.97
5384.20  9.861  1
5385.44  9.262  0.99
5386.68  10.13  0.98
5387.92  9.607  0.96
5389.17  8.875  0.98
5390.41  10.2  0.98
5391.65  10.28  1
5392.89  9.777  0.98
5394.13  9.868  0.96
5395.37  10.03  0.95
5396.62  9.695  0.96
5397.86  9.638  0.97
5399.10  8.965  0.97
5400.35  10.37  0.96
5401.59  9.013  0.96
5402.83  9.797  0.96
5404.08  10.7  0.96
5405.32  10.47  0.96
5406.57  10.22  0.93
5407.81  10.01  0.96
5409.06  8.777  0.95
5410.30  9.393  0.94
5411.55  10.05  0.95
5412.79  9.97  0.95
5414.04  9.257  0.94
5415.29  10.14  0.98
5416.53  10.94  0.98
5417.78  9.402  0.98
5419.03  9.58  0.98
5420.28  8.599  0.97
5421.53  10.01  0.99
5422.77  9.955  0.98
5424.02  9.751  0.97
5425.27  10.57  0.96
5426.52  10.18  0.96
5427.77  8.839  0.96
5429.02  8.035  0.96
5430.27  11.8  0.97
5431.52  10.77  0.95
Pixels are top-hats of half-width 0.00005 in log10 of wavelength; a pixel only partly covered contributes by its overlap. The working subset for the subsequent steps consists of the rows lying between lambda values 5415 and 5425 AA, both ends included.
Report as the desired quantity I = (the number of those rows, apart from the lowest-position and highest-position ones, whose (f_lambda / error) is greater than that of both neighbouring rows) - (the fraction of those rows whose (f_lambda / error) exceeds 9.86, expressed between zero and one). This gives 2.4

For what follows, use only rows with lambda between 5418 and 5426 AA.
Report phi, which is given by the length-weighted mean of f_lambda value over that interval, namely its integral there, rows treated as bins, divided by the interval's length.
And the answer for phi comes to 9.7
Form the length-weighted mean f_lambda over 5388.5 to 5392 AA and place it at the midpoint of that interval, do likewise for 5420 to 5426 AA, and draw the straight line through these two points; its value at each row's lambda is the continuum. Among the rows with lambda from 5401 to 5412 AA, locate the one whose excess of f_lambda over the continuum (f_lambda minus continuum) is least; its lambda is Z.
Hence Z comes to 5409.06 AA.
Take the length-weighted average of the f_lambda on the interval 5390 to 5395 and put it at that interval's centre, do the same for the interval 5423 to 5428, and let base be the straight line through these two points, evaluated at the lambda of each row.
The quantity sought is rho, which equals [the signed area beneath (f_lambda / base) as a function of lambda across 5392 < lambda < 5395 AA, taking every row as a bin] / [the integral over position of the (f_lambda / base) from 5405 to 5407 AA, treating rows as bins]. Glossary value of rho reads 1.4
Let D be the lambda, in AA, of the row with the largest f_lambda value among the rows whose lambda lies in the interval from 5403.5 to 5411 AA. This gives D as 5404.08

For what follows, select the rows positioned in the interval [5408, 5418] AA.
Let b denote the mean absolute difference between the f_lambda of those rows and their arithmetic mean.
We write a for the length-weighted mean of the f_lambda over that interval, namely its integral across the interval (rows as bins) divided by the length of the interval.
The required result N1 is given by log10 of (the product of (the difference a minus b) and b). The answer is 0.69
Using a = 9.77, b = 0.53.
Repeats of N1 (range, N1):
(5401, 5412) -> 0.68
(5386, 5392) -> 0.63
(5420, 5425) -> 0.66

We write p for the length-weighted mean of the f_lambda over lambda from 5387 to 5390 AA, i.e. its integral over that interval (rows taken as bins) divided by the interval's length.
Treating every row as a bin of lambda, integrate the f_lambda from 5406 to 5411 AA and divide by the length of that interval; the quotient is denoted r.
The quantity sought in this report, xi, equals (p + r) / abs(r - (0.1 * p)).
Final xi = 2.19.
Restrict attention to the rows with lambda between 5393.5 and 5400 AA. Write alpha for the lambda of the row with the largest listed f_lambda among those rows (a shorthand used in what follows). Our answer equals 5395.37 AA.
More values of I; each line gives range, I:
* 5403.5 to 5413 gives 1.1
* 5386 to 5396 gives 0.1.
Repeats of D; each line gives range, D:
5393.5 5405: 5404.08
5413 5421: 5416.53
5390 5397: 5391.65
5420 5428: 5425.27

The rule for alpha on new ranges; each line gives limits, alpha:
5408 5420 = 5416.53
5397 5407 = 5404.08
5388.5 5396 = 5391.65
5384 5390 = 5386.68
